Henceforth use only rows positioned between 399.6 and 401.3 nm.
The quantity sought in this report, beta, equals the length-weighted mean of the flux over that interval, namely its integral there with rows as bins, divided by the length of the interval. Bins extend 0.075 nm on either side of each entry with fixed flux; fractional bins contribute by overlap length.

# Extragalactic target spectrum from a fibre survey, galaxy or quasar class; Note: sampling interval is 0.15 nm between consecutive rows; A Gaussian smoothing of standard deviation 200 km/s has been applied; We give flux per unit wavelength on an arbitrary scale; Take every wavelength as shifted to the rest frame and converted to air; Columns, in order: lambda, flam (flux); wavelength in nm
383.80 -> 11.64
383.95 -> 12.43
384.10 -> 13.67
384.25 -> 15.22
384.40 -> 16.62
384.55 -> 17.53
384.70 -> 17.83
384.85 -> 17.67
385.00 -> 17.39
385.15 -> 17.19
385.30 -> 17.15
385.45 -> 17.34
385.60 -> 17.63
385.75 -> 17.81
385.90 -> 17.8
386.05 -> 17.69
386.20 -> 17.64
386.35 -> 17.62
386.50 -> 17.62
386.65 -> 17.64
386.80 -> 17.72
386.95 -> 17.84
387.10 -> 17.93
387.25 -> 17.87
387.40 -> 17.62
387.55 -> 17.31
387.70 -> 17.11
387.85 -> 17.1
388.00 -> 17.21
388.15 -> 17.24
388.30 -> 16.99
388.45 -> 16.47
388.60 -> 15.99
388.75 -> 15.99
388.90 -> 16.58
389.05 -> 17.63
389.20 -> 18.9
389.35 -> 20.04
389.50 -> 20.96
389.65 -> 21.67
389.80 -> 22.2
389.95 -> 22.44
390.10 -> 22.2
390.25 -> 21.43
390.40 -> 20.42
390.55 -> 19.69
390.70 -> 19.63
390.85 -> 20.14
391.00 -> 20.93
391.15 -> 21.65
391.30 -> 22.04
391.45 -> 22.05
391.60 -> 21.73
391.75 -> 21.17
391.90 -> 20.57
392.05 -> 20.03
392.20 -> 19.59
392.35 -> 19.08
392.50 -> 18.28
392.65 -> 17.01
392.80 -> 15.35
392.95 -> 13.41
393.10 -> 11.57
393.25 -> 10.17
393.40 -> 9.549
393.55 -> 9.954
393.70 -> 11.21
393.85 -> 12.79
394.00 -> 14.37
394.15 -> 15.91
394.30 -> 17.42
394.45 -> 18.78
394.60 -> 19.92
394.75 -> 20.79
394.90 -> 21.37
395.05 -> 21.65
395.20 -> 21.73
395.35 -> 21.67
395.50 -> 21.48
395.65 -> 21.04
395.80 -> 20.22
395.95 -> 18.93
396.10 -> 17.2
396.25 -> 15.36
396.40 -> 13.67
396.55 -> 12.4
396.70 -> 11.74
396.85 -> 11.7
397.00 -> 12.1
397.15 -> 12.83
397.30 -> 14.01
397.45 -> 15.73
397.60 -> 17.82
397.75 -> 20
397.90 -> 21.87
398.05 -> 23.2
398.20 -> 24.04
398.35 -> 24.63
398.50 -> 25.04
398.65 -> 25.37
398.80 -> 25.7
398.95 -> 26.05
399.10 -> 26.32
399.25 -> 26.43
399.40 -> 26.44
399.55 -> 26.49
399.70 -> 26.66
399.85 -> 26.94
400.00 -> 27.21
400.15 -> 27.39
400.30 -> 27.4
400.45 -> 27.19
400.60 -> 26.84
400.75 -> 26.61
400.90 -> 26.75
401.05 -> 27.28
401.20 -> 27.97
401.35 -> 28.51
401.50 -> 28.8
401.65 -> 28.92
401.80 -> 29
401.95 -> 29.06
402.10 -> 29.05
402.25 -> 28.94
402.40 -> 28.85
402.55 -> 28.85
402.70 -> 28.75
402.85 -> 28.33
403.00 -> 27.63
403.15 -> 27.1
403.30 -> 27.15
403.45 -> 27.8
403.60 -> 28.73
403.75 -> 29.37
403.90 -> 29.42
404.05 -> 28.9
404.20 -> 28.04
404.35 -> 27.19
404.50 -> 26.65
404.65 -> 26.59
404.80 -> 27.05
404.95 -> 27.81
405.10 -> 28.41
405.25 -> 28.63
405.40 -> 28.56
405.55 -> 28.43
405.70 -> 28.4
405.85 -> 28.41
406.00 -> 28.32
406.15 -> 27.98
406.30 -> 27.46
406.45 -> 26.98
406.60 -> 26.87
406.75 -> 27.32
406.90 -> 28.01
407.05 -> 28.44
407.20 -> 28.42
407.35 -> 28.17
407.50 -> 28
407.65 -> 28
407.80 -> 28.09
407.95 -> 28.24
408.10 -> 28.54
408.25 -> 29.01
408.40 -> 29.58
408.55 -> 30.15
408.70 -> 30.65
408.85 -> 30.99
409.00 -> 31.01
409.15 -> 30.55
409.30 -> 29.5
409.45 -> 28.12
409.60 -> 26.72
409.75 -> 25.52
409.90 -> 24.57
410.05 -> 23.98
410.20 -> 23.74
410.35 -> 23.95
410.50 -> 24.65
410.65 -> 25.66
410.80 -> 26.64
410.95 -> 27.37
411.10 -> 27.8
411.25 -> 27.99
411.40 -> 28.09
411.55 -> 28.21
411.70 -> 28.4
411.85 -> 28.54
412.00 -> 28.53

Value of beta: 27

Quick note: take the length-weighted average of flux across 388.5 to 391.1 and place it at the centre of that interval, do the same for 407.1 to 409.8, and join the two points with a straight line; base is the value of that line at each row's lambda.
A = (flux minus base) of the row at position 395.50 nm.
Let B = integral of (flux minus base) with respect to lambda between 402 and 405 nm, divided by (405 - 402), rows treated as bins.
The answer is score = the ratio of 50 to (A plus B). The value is 89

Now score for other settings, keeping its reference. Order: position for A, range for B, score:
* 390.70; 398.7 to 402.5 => 28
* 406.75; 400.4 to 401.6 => 32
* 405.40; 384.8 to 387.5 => 66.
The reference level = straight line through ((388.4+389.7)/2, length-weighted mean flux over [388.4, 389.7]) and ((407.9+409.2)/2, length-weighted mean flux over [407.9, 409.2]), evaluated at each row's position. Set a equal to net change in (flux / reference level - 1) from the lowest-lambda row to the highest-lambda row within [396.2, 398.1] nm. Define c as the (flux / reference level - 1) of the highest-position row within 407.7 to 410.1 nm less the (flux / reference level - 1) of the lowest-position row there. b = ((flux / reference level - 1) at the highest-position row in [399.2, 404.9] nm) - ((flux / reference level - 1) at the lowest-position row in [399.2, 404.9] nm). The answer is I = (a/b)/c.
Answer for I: 16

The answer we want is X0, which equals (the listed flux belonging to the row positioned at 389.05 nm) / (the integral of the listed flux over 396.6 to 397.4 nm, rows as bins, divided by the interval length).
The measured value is 1.4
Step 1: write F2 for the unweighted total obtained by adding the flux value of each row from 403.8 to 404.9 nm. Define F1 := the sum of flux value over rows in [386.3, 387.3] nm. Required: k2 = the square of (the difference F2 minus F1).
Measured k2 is 4844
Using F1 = 124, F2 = 194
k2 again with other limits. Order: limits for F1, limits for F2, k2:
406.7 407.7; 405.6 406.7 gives 4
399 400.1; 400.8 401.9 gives 115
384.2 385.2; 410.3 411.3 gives 4174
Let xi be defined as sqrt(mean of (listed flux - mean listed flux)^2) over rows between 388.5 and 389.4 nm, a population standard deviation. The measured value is 1.5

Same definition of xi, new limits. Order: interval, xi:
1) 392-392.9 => 1.6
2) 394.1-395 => 1.9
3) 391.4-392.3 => 0.9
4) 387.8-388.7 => 0.5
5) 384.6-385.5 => 0.2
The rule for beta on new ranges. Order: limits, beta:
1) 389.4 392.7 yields 21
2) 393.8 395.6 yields 19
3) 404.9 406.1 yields 28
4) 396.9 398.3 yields 18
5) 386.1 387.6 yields 18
